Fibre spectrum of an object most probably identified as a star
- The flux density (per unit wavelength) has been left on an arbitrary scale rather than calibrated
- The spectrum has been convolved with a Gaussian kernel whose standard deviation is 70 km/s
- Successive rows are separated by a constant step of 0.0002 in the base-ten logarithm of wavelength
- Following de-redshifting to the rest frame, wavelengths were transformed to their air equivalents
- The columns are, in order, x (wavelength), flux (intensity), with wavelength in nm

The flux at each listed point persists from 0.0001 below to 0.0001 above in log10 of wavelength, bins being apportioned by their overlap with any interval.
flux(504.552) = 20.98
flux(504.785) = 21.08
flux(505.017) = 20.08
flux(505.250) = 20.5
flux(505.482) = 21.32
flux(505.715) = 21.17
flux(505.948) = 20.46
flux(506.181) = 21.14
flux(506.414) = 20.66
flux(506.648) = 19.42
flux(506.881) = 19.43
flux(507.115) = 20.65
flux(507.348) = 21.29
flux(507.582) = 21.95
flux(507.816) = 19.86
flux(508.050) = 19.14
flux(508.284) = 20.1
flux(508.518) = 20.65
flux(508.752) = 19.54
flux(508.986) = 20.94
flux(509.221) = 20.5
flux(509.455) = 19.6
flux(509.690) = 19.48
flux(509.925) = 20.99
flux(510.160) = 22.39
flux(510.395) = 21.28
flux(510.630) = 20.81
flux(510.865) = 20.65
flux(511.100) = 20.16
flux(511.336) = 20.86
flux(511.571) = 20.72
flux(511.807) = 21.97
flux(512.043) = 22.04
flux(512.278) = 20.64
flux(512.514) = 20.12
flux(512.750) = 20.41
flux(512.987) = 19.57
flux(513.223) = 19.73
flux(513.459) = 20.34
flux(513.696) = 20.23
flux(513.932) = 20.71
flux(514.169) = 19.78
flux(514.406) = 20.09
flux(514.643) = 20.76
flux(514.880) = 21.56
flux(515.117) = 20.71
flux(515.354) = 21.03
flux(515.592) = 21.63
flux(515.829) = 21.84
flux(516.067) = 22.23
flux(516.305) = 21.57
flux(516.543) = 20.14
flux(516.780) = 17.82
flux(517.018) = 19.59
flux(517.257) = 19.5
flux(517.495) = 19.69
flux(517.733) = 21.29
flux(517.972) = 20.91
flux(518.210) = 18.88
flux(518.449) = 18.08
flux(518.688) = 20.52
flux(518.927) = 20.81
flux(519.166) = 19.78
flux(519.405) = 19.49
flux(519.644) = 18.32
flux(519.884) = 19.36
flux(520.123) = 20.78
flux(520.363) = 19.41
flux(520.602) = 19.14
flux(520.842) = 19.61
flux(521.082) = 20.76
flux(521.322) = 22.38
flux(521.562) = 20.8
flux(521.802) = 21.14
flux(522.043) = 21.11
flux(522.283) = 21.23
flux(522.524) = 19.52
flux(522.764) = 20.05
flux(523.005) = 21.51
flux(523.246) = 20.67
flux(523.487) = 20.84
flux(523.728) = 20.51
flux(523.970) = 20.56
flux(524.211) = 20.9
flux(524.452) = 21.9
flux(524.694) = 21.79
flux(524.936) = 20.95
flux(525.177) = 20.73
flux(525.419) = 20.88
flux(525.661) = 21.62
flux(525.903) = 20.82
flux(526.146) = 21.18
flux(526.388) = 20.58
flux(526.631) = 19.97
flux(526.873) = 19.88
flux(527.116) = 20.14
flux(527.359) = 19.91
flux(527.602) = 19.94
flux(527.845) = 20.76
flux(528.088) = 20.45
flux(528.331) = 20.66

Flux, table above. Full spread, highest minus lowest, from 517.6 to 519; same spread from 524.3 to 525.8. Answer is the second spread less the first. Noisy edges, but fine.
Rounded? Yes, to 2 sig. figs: -2.0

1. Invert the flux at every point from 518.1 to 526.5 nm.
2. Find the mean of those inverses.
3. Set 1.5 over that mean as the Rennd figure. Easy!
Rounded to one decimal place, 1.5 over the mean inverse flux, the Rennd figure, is 30.6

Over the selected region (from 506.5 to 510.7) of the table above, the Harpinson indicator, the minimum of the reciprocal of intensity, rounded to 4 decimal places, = 0.0447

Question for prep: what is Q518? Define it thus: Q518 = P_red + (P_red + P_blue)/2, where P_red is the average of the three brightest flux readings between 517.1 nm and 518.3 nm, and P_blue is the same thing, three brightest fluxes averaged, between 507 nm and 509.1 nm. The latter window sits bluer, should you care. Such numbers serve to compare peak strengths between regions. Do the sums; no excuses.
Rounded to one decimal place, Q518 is 41.6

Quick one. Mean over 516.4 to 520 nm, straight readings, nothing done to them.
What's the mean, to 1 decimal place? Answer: 19.6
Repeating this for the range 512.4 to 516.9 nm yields 20.5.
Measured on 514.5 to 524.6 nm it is 20.4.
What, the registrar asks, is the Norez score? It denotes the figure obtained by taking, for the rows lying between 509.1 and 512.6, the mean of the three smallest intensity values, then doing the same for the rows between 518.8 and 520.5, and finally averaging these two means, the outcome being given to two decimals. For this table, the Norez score 19.38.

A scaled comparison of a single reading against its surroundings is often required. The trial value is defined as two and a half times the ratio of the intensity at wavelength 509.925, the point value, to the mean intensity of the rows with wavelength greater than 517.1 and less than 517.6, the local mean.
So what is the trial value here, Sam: 2.68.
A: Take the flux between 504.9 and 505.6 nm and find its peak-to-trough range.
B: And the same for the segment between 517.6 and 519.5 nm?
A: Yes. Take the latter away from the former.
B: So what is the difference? -2.0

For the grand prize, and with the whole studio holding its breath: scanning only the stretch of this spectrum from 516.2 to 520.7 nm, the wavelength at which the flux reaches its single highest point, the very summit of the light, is 516.305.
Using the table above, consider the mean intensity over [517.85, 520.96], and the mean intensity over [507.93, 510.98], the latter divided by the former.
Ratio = 1.04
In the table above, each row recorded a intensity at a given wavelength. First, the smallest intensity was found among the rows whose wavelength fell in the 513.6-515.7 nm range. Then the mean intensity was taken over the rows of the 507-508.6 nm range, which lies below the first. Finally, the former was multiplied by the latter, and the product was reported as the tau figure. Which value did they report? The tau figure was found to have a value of 406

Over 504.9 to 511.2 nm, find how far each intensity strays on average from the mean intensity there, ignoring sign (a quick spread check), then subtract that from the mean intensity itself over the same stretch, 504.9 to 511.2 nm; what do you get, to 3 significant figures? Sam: 19.9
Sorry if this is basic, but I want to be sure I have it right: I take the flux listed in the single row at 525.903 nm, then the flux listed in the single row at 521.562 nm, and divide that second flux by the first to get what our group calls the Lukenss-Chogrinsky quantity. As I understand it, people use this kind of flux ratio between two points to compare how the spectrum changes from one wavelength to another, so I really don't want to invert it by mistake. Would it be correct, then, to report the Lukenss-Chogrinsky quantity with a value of 1.00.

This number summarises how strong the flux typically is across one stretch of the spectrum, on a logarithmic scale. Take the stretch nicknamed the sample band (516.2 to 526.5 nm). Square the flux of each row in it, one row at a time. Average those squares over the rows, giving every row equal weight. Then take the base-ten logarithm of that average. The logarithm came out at 2.62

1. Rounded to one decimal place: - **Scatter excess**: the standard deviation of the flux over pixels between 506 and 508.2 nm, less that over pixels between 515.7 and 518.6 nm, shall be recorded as -0.5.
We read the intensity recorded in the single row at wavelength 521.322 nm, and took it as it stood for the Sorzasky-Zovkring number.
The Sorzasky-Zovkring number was 22.38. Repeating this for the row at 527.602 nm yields 19.94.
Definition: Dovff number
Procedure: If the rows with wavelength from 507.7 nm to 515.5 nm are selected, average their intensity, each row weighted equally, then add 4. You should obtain 24.5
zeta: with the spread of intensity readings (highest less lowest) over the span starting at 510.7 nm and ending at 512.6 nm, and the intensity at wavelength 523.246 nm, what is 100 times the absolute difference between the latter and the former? 1875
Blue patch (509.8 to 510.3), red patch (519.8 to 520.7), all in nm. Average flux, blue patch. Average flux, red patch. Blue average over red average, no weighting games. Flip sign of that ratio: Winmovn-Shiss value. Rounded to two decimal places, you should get -1.10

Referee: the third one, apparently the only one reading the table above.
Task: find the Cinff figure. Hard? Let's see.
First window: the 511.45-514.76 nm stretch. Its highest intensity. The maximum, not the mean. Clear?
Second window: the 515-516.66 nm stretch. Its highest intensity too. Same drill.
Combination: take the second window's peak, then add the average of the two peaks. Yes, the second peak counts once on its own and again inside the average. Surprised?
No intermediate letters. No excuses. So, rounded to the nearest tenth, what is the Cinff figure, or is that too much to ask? 44.4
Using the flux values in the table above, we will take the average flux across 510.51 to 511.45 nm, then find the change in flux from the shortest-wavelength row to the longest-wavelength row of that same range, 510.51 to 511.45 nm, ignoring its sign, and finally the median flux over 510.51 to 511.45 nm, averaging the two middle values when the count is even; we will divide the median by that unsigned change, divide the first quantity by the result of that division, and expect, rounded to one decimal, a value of 0.0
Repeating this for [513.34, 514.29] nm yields 0.6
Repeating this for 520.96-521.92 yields 0.4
